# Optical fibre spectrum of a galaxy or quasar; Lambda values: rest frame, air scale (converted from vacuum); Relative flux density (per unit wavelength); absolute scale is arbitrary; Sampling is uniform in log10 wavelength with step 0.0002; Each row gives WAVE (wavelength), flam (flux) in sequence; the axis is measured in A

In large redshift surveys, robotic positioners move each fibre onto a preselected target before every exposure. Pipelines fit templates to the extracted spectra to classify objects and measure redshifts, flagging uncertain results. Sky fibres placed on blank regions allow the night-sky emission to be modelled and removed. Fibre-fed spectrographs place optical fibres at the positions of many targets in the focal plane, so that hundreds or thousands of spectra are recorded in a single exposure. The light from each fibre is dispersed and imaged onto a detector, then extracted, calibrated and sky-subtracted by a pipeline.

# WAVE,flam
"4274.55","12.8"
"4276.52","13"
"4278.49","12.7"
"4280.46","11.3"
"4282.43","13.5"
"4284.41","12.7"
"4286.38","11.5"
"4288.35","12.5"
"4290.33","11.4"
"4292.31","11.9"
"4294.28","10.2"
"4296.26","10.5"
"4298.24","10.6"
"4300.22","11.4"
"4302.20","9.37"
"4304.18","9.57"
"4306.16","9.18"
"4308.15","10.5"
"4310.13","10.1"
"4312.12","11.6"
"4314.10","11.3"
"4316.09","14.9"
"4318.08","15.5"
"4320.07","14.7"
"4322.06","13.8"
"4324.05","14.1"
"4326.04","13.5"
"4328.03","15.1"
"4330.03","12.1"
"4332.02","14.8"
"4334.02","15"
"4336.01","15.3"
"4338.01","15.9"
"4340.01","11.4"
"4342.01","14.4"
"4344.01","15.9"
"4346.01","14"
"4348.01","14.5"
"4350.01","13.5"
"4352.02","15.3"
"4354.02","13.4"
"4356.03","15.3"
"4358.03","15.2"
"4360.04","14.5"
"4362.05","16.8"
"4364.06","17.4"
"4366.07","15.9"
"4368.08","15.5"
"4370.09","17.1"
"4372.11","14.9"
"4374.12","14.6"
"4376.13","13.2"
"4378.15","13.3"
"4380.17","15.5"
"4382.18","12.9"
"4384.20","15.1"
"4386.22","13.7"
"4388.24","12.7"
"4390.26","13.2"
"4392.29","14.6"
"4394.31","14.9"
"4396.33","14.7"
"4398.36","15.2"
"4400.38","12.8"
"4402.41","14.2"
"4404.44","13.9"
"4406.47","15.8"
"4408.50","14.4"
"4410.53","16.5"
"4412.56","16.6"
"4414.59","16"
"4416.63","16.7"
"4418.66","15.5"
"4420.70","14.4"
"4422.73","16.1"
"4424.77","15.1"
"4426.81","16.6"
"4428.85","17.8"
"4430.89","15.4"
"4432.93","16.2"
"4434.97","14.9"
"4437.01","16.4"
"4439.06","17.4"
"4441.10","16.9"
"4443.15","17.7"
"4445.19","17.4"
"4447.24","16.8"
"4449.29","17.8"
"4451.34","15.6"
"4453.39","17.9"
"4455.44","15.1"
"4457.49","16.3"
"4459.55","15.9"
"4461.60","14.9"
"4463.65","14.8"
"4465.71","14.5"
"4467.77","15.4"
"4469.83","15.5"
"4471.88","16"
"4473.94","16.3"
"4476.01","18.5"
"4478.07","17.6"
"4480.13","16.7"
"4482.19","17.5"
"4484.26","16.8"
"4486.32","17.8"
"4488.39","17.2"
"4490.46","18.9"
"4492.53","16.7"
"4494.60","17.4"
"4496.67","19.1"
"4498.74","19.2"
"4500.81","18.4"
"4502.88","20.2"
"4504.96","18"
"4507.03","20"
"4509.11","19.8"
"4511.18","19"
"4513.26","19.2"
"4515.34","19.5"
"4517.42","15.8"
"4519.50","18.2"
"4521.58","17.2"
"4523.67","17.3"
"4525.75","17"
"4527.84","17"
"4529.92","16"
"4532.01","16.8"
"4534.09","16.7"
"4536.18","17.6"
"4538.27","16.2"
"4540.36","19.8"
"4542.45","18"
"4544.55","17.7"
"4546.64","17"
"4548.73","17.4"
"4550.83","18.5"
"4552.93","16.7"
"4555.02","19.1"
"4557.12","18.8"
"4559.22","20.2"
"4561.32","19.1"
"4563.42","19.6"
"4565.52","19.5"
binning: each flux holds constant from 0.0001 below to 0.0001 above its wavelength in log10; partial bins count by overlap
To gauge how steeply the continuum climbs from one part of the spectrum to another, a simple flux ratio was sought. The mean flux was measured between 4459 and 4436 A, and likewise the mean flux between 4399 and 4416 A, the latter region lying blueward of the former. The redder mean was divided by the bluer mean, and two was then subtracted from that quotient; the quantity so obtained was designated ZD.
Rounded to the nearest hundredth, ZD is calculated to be -0.88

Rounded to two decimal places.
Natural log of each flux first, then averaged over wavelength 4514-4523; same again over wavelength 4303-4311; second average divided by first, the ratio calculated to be 0.80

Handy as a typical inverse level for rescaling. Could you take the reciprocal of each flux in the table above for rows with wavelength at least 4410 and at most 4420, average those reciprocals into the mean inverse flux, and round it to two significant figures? 0.062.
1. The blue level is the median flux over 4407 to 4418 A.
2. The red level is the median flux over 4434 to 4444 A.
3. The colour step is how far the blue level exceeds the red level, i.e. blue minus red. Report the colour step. -0.4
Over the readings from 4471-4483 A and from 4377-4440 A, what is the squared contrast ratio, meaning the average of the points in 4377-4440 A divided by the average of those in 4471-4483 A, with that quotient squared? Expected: 0.78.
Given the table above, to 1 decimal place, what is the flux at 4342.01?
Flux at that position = 14.4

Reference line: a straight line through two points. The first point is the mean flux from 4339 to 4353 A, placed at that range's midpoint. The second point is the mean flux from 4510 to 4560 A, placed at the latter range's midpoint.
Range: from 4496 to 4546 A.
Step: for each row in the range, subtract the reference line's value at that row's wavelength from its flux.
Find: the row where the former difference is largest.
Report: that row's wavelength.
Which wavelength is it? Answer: 4502.88 A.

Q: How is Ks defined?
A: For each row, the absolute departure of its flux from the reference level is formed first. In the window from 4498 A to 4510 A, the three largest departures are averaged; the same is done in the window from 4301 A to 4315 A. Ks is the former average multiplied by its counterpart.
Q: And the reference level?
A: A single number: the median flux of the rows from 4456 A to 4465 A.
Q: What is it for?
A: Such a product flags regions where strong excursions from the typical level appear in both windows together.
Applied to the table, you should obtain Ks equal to 28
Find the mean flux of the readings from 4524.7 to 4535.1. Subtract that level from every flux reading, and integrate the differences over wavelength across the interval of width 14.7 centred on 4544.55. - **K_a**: 16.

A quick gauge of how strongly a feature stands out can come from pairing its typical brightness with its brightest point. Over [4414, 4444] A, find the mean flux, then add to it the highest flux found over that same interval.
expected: 34.0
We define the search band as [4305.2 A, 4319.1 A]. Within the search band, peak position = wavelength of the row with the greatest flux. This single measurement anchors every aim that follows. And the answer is 4318.08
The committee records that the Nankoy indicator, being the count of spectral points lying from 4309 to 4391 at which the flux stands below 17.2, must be 40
